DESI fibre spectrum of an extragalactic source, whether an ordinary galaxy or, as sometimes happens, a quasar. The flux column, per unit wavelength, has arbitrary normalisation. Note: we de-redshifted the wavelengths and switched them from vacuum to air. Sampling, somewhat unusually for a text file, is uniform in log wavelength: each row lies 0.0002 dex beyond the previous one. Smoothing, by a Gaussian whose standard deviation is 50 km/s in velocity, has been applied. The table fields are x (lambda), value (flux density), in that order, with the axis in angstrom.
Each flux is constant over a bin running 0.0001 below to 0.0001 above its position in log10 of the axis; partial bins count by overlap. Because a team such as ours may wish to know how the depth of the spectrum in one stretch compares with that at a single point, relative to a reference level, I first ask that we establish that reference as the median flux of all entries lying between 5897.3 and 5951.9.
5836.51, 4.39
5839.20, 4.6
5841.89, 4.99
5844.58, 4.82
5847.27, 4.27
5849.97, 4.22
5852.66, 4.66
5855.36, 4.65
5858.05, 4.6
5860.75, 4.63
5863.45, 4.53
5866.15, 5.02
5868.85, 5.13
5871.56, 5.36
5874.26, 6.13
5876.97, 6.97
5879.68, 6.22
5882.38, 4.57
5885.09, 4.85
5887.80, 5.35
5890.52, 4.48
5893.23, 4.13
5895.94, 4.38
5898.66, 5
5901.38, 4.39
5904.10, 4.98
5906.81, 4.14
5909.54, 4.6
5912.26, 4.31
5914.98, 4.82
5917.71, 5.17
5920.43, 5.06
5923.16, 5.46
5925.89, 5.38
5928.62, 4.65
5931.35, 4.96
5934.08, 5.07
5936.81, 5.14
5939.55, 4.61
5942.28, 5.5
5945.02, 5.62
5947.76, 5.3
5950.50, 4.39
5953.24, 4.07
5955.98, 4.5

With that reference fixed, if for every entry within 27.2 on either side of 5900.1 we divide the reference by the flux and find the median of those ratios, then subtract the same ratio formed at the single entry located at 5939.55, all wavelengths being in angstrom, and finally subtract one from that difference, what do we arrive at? -1.07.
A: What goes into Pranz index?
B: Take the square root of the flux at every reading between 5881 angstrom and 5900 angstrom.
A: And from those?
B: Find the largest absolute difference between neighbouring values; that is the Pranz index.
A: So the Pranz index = 0.196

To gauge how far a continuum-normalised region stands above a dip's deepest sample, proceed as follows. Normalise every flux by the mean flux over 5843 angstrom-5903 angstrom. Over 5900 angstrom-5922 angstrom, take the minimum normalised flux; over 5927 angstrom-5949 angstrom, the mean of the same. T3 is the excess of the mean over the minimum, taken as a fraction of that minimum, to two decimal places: 0.23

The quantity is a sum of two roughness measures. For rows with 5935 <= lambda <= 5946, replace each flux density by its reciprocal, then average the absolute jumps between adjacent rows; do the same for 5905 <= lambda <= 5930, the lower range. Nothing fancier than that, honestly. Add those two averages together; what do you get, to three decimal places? 0.036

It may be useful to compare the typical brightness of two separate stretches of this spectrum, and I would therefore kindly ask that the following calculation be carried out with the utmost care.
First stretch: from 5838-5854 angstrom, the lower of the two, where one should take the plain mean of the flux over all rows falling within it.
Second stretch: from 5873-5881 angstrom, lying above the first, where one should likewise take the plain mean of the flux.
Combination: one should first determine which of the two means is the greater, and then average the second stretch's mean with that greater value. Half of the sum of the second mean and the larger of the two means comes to 6.44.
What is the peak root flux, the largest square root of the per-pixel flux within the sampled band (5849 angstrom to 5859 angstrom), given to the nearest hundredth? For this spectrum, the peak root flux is 2.16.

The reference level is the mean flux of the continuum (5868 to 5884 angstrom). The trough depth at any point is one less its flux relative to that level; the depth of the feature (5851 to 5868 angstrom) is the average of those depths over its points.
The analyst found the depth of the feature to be 0.183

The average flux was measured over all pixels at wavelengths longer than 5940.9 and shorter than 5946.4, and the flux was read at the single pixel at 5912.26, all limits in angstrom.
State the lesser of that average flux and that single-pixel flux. 4.31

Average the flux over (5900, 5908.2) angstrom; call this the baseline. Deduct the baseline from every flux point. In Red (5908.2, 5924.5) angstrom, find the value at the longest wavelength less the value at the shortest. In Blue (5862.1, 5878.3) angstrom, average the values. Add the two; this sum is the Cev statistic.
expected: 1.9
